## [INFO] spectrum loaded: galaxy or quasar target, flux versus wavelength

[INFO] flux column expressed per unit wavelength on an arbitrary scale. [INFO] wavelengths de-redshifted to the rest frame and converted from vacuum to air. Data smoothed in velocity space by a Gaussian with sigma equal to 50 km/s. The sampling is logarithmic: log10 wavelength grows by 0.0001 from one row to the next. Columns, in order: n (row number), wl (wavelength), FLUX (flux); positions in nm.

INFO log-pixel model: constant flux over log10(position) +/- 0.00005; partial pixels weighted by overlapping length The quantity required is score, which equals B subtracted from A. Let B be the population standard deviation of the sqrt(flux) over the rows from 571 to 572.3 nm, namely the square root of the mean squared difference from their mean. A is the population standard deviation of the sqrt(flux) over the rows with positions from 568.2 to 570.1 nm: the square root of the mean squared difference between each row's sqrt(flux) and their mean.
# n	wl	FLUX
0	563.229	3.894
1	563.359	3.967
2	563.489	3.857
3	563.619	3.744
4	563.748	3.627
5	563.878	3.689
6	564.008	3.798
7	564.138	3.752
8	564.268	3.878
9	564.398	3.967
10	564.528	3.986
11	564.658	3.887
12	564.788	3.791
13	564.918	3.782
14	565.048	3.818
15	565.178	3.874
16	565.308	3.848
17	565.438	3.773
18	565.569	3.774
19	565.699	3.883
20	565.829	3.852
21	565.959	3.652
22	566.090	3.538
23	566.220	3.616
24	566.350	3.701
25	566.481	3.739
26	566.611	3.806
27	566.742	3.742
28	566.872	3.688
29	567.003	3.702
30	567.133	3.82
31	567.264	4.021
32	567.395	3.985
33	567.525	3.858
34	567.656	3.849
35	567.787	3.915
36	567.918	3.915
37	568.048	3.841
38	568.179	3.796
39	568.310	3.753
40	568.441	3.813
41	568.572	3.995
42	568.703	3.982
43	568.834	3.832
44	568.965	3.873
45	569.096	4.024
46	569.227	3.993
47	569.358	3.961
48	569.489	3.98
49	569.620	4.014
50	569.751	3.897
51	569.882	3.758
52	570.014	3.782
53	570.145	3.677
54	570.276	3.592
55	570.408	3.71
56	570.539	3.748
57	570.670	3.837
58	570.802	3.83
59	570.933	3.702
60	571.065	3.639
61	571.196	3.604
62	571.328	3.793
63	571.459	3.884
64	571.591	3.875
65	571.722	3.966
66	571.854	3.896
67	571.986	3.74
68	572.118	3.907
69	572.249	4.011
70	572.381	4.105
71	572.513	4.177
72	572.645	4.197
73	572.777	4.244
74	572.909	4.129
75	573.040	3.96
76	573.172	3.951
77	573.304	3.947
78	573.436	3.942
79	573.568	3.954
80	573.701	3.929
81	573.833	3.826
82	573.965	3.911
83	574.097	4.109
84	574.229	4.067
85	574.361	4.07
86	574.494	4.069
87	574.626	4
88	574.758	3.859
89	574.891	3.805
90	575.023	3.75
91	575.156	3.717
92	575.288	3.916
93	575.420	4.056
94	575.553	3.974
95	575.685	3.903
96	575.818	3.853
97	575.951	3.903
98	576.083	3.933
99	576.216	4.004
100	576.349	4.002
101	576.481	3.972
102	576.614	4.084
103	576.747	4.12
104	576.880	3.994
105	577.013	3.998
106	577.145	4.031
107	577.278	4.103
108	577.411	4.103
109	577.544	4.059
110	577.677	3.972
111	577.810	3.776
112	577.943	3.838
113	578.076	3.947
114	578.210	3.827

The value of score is -0.0083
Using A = 0.025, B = 0.033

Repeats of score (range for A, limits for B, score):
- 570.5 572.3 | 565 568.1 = 0.0007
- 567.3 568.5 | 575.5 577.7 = -0.0017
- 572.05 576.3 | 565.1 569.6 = 0.0003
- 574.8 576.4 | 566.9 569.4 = 0.0018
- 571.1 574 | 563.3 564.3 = 0.0109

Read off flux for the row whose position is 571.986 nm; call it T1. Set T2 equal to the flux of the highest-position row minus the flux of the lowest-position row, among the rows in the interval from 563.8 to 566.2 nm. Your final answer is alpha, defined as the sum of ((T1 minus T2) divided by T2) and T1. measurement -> -22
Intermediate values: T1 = 3.74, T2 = -0.2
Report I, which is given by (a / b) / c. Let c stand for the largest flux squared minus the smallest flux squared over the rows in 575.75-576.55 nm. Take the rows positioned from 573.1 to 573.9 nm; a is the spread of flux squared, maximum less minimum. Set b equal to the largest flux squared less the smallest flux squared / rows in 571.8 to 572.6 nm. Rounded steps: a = 1.0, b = 3.5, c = 1.2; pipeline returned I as 0.2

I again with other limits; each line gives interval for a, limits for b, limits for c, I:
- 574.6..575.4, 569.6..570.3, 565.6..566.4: 0.3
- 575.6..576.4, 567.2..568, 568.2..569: 0.5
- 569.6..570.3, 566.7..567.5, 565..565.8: 1.5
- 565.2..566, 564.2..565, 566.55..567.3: 0.4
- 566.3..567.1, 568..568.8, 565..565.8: 0.6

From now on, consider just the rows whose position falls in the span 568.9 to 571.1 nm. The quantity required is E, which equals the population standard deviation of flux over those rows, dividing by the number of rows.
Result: 0.13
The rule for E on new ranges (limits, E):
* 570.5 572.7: 0.17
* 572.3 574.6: 0.11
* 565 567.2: 0.09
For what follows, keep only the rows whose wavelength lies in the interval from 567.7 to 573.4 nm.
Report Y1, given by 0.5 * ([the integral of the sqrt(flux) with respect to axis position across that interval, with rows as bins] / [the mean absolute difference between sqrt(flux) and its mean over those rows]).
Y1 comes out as 183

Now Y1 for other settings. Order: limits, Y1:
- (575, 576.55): 81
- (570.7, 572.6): 58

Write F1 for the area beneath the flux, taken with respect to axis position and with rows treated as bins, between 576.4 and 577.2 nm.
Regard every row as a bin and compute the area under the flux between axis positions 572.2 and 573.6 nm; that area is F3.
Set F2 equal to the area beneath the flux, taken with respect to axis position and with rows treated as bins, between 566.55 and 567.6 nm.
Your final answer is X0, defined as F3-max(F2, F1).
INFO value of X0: 1.7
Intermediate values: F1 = 3.2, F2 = 4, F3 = 5.7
